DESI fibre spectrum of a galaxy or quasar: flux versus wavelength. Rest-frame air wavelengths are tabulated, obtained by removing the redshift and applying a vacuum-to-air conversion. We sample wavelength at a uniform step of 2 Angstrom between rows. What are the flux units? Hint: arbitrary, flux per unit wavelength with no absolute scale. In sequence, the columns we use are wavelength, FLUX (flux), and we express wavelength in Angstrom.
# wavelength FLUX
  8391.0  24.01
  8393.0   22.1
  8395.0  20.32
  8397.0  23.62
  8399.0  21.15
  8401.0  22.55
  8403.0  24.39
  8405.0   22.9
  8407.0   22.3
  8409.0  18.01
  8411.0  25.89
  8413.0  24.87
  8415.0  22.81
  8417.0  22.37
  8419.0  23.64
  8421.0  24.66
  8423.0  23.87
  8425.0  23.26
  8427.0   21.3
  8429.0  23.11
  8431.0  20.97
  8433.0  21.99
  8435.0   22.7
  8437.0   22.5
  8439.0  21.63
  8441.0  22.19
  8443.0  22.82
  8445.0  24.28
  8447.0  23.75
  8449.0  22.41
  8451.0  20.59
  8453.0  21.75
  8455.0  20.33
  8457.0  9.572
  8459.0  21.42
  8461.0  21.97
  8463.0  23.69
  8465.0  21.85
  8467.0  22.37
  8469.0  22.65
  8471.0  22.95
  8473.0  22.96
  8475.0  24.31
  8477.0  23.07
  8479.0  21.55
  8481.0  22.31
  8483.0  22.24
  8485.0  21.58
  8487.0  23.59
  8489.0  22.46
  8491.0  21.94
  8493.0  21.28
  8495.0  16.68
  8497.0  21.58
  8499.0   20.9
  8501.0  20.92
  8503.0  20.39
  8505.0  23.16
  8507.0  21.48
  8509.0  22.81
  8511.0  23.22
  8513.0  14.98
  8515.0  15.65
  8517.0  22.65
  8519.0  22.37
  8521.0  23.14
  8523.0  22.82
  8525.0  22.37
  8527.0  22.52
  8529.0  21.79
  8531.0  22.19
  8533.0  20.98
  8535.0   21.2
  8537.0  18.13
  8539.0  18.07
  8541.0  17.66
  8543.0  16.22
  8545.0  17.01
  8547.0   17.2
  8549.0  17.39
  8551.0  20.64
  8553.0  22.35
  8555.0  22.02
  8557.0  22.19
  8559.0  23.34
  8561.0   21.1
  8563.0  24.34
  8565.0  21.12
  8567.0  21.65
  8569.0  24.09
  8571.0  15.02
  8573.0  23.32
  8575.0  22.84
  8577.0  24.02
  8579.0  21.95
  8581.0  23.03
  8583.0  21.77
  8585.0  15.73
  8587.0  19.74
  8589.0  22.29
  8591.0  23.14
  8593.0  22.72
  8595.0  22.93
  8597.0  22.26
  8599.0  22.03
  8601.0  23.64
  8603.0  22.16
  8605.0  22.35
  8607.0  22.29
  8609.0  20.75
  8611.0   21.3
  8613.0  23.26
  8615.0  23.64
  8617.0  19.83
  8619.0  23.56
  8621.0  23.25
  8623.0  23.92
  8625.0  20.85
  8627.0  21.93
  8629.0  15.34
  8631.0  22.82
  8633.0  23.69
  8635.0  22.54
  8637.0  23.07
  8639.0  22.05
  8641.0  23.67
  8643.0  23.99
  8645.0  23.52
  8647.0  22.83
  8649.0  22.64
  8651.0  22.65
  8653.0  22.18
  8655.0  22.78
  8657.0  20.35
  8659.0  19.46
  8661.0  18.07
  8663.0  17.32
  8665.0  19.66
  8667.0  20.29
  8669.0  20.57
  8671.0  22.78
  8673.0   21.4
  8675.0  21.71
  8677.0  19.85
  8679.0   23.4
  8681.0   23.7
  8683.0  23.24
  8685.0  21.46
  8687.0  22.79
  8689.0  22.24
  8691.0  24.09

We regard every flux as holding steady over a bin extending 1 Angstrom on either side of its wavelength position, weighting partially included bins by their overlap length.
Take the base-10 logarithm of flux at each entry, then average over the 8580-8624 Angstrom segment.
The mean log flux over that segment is 1.34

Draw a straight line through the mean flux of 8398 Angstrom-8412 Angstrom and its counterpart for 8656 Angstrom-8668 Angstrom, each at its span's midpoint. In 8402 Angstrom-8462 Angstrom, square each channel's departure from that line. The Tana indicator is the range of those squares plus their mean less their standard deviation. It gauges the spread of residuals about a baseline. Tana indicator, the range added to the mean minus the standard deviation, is 130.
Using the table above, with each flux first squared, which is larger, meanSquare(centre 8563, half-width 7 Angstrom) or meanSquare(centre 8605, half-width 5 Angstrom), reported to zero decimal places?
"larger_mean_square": 510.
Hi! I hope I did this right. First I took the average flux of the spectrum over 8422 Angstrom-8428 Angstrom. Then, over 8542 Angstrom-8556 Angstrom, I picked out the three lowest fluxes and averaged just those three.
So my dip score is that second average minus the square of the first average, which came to -503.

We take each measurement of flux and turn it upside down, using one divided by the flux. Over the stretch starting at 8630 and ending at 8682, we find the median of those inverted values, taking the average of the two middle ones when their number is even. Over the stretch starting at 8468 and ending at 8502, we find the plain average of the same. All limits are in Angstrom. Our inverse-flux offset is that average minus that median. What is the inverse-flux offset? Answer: 0.0016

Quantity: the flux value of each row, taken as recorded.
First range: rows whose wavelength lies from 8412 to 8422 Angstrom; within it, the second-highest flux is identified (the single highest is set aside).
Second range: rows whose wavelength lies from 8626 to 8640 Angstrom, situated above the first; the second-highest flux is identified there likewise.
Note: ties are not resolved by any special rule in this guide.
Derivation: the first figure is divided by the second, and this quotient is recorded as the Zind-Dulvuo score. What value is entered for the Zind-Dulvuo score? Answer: 1.07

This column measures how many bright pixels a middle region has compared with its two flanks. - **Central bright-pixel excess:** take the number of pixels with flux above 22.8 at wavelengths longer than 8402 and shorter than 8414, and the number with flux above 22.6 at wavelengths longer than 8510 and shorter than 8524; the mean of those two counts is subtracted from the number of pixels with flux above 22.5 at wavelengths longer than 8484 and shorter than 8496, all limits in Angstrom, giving -3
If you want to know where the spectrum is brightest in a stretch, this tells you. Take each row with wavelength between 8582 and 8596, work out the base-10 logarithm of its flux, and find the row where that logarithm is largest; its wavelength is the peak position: 8591.0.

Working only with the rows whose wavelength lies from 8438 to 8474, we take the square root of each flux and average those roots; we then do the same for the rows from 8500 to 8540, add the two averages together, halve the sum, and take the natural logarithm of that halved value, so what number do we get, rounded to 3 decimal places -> 1.527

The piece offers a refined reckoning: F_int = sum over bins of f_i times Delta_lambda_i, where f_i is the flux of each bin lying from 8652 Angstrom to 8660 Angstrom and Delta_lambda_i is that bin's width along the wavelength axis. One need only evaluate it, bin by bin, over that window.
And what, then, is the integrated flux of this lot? 170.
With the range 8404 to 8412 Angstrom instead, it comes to 178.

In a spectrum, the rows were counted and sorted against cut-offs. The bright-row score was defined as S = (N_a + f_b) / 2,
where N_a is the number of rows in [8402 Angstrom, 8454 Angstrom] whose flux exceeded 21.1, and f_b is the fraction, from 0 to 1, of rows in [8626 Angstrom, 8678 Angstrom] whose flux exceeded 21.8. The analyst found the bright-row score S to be 11.8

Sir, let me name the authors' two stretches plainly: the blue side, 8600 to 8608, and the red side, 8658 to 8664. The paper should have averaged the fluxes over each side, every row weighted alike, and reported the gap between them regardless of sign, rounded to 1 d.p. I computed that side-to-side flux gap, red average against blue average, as 4.3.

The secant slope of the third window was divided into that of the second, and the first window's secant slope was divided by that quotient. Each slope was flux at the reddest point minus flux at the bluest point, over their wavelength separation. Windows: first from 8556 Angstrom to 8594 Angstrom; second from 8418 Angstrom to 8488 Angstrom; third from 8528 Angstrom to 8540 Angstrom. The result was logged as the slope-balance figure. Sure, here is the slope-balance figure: 7.4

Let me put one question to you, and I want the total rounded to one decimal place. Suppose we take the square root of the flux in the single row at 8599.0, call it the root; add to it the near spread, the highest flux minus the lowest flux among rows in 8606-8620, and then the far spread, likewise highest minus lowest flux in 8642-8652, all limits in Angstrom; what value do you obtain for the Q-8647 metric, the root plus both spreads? 9.9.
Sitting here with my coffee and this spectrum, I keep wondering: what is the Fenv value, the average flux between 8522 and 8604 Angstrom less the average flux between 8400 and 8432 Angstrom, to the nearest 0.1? -1.8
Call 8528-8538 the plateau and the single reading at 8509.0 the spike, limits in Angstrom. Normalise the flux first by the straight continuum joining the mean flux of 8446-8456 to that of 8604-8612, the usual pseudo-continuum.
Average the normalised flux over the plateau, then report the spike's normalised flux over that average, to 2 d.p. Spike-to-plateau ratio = 1.09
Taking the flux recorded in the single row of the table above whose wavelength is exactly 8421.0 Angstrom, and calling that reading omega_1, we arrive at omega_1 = 24.66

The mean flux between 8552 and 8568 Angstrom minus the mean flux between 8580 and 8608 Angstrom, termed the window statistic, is 0.40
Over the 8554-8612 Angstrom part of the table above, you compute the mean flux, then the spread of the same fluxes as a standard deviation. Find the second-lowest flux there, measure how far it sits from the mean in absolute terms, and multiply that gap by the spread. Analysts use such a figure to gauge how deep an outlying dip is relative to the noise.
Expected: 13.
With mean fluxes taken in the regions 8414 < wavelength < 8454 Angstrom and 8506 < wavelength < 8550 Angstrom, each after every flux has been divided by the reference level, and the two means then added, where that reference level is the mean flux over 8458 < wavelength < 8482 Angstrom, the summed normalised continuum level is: 1.891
